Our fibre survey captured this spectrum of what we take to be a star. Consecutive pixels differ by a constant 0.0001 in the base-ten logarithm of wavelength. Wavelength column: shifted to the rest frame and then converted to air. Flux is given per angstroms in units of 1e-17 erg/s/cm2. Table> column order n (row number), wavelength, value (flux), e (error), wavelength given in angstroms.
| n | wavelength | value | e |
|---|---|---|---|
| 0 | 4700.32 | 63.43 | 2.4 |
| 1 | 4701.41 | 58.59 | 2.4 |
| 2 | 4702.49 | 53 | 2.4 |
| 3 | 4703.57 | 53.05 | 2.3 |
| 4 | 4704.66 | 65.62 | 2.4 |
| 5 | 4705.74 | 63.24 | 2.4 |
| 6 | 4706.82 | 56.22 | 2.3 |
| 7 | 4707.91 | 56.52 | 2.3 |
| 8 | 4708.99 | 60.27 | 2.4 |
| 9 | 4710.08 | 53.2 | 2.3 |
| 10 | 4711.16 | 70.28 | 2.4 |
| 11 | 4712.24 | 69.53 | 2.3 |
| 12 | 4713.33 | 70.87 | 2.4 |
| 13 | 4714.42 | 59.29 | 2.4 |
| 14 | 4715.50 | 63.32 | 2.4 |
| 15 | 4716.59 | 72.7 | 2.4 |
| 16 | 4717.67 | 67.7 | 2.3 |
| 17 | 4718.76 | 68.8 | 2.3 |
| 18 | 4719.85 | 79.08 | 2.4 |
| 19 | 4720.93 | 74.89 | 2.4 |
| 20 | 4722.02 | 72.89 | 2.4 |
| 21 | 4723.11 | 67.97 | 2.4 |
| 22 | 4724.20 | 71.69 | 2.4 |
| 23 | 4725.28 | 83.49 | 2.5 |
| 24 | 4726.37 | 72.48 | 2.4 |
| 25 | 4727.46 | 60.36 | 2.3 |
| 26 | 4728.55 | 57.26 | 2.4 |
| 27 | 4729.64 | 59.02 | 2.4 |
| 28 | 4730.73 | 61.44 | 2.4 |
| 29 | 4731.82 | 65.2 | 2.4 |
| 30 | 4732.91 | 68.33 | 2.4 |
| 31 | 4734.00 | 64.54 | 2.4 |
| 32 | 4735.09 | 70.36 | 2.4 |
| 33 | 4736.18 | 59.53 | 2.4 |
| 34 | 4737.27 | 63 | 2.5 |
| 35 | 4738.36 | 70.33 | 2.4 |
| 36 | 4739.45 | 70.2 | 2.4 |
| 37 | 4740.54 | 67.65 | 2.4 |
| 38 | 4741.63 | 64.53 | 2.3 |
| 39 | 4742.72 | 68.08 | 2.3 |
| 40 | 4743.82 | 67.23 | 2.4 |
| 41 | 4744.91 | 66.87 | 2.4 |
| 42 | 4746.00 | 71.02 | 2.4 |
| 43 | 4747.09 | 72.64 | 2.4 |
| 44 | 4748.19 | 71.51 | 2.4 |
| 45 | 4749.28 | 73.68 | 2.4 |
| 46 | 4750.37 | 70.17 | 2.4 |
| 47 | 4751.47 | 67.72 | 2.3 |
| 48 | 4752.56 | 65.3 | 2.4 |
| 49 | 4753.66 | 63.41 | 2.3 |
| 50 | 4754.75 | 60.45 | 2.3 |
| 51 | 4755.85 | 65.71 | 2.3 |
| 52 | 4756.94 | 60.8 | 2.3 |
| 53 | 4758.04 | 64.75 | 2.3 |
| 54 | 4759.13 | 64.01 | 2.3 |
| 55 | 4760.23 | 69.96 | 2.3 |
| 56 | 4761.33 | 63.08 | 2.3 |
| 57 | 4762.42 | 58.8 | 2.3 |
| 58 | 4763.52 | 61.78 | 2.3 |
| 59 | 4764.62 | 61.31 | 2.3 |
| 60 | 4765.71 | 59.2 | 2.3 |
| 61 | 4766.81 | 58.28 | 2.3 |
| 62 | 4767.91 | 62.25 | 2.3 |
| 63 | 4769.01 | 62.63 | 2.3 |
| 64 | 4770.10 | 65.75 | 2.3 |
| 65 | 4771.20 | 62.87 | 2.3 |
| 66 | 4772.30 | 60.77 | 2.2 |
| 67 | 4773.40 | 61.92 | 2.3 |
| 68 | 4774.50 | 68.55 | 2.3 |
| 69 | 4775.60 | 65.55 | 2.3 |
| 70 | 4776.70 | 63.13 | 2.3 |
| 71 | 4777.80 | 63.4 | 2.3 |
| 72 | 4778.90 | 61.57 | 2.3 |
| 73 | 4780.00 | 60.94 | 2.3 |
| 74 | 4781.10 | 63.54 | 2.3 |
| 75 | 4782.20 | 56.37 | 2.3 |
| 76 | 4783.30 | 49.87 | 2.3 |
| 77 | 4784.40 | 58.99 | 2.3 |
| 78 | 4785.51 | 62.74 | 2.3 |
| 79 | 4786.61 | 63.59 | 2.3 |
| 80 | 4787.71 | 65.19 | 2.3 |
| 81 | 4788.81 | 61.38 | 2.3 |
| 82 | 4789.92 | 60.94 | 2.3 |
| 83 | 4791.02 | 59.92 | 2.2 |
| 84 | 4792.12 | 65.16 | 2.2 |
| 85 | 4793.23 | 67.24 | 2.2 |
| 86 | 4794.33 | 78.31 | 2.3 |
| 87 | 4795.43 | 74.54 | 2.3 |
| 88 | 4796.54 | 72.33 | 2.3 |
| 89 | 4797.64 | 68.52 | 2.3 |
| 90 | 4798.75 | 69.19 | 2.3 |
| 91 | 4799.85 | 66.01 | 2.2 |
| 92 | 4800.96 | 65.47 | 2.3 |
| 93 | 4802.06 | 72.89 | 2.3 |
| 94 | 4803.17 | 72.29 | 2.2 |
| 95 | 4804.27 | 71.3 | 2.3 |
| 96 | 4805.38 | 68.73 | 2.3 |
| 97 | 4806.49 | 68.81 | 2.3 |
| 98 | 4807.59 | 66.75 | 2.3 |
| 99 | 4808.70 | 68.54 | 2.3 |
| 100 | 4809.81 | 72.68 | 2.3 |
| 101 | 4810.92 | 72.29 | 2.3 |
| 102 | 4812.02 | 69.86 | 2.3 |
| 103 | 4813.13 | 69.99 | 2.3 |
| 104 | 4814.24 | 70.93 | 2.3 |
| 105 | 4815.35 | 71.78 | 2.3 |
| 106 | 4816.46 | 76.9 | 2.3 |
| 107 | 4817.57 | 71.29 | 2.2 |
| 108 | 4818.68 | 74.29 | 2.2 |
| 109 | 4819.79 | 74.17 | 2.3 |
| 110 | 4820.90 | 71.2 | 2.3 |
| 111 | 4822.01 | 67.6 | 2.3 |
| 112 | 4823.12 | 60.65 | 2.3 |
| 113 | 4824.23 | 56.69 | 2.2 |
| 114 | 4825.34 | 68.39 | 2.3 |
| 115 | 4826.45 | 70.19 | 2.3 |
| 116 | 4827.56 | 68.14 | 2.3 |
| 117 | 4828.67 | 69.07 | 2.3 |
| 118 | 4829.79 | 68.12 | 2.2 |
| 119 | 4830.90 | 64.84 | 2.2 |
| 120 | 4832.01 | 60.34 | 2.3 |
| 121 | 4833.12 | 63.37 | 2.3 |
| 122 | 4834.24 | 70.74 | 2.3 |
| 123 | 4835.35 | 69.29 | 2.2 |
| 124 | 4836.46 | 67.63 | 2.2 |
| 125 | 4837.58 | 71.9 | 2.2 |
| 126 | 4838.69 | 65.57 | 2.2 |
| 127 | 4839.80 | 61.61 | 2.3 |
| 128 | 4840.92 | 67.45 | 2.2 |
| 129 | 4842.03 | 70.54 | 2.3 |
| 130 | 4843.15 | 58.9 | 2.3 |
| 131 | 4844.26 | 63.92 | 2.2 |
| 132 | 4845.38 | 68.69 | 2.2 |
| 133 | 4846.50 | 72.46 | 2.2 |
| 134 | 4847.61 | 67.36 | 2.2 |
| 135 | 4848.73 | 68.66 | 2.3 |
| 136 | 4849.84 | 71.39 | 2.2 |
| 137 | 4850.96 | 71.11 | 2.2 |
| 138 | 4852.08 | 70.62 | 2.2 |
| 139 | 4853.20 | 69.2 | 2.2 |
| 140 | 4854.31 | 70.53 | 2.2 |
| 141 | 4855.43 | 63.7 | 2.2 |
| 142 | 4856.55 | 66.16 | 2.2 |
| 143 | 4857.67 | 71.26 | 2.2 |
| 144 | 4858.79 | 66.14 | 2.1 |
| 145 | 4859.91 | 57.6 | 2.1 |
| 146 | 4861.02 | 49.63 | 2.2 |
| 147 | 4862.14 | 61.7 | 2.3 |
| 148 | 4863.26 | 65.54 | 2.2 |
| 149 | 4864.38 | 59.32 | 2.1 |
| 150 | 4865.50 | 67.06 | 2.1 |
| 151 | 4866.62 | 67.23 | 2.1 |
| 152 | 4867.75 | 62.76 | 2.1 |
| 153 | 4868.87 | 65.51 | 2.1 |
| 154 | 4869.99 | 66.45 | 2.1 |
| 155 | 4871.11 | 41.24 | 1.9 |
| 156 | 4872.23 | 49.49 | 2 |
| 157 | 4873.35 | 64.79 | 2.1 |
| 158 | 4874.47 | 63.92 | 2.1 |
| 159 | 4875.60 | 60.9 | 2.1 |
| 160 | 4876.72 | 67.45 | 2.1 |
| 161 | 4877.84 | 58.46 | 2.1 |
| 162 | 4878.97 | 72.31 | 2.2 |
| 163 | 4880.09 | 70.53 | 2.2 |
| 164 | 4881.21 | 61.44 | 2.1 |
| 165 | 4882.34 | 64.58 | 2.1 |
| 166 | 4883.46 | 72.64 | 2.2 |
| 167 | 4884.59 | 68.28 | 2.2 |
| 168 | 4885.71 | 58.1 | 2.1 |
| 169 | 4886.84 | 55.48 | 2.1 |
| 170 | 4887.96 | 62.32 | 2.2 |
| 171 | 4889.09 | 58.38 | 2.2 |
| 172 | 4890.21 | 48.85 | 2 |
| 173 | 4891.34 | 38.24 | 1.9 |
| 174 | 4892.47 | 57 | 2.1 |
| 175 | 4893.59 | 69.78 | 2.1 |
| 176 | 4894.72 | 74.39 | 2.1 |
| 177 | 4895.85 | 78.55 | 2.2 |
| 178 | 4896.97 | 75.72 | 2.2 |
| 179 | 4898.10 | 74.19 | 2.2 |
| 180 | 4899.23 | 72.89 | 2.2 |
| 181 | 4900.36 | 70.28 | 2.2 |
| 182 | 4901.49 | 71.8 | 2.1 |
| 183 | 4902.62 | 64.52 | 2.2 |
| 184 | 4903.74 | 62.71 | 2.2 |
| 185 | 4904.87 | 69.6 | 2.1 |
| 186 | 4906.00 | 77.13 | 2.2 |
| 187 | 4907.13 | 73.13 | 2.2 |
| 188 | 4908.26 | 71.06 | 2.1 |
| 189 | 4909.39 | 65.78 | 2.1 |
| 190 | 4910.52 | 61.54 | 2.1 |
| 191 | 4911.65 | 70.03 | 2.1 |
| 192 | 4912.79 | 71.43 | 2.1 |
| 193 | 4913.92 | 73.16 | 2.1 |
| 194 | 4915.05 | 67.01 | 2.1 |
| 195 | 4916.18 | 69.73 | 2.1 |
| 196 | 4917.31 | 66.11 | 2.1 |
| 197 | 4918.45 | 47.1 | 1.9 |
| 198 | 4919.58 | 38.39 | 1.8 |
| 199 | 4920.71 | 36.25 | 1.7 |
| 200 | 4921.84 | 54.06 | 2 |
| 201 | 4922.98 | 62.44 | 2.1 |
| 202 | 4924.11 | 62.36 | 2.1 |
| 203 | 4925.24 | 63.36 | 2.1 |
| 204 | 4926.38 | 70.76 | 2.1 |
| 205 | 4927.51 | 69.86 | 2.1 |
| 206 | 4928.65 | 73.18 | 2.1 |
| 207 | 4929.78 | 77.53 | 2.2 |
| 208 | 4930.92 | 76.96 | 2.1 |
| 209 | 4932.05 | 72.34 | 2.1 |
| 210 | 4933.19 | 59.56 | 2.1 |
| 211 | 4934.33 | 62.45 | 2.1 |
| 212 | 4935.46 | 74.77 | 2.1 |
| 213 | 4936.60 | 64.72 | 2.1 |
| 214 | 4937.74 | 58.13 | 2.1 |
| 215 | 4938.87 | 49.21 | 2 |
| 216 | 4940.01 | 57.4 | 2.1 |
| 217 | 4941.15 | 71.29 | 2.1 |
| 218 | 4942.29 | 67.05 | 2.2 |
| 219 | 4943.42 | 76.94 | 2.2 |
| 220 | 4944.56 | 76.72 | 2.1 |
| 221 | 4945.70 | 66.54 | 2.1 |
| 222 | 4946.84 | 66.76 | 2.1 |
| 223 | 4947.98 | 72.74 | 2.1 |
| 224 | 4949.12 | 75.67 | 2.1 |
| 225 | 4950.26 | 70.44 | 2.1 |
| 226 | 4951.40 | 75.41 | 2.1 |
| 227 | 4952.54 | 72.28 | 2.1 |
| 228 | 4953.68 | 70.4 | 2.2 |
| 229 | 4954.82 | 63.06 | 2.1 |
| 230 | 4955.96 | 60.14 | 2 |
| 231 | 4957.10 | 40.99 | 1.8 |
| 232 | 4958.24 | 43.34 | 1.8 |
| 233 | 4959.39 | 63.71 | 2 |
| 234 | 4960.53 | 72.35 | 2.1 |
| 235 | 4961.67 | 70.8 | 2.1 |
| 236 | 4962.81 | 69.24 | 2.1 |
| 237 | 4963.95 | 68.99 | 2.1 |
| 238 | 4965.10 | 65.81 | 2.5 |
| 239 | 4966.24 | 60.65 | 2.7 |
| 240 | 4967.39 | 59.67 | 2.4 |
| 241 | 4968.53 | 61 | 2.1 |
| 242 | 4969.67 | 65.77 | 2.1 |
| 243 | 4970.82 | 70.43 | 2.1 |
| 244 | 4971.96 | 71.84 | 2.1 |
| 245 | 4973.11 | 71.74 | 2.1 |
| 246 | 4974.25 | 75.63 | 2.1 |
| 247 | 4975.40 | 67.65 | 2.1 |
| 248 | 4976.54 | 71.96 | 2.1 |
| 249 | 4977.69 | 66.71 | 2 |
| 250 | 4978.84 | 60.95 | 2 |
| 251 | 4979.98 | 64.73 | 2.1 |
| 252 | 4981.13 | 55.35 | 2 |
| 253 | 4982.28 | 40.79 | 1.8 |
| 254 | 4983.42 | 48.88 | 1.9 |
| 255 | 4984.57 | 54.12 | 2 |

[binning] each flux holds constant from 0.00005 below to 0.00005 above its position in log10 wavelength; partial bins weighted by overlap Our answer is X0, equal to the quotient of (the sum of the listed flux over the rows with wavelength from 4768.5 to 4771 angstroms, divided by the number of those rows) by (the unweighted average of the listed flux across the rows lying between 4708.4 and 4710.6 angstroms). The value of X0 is 1.13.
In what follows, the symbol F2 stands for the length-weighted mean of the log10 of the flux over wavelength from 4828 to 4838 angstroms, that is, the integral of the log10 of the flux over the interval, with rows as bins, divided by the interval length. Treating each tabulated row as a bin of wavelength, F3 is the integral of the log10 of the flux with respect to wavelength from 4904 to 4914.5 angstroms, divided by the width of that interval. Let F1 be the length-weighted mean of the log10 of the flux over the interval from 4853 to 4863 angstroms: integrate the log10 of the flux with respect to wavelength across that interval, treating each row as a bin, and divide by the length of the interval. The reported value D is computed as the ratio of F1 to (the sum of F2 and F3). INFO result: 0.492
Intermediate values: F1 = 1.80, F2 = 1.83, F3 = 1.84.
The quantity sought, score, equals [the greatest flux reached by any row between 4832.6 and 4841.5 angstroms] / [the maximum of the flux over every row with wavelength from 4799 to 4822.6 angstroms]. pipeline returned 0.93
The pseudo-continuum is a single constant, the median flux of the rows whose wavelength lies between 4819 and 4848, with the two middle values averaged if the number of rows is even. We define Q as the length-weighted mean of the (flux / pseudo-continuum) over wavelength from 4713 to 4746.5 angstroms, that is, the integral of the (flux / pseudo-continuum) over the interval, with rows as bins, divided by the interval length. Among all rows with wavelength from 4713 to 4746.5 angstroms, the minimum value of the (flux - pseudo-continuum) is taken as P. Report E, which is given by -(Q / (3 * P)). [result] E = 0.031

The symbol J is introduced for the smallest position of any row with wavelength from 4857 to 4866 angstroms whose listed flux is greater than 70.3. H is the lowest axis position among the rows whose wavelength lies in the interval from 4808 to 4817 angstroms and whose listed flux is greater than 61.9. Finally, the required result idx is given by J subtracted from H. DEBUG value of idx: -49.0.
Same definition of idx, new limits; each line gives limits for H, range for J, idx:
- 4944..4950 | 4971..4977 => -27.4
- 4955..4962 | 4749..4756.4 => 210.1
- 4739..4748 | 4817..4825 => -78.1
